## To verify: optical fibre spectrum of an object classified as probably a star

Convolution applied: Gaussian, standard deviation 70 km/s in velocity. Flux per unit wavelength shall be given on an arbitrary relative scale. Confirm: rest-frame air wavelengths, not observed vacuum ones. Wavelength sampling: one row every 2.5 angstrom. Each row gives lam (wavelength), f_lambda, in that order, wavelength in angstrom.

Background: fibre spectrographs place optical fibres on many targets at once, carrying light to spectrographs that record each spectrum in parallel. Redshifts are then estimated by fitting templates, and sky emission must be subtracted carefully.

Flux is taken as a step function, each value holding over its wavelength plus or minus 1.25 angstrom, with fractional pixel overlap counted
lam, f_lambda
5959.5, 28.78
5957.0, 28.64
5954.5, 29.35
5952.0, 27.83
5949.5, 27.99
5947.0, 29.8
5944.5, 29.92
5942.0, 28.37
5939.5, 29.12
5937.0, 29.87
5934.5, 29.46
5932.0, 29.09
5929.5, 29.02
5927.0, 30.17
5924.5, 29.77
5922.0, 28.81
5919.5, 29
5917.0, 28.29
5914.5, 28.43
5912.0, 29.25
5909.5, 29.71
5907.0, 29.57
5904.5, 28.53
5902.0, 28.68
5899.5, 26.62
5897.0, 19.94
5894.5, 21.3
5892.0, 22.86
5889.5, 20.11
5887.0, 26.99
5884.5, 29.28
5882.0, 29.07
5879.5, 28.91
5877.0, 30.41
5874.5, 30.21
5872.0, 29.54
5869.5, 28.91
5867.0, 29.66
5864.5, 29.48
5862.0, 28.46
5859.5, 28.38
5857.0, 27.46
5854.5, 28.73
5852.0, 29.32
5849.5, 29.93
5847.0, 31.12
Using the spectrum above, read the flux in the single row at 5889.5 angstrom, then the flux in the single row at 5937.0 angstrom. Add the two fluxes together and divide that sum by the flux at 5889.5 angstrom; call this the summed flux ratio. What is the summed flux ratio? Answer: 2.49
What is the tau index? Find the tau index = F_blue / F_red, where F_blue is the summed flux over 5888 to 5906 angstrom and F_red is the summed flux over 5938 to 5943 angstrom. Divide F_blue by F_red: 2.9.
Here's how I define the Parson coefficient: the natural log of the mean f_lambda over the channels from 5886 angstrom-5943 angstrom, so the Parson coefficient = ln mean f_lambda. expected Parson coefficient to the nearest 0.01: 3.31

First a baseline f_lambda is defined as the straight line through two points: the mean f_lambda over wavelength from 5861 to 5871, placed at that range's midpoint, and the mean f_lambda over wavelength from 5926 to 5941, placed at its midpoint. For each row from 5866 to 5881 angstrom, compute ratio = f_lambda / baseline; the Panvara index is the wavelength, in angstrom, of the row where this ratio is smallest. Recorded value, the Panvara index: 5879.5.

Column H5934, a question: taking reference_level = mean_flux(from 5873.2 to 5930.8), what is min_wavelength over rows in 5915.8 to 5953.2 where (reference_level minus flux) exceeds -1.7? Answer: 5917.0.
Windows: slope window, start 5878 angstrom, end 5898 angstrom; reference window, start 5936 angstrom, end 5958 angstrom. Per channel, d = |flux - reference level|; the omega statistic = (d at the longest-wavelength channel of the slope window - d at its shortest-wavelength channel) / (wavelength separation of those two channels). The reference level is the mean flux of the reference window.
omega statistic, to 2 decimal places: 0.51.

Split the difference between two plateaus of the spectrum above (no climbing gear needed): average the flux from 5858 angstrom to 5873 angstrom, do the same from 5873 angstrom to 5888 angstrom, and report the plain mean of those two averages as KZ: 29.1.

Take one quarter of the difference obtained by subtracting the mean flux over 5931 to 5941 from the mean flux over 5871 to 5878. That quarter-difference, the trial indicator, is 0.17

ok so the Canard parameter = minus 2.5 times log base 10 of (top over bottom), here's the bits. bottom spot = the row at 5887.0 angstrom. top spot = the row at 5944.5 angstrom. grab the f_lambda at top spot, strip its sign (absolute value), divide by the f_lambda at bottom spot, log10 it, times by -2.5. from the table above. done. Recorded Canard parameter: -0.11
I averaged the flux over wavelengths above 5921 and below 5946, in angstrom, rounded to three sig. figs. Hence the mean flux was 29.4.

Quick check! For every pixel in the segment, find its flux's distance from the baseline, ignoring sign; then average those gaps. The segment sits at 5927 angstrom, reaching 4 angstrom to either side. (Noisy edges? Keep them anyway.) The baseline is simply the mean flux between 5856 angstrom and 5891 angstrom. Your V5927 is 1.3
